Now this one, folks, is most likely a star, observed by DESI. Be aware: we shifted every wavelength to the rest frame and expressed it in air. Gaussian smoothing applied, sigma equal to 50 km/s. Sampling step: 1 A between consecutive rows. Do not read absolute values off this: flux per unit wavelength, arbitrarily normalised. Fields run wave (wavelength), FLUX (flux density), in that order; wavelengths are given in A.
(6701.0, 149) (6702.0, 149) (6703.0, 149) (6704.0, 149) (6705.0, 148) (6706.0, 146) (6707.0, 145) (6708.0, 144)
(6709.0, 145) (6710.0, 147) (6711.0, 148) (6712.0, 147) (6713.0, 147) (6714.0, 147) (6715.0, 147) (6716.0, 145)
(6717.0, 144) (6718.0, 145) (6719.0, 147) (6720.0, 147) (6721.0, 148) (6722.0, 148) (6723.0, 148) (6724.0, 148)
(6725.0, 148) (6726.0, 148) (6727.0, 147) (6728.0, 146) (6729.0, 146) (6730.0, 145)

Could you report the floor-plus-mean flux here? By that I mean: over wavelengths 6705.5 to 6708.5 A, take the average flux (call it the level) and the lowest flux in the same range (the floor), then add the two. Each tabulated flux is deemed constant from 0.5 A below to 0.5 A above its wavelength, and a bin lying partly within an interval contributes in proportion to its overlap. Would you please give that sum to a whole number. 289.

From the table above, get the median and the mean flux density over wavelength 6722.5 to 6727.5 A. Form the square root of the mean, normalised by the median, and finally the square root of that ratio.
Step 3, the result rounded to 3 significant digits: 0.287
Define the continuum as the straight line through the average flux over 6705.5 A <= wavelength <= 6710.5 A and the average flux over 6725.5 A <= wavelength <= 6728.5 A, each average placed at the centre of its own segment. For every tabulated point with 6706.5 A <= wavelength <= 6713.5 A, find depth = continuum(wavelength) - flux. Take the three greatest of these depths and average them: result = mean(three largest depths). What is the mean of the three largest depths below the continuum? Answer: 0.7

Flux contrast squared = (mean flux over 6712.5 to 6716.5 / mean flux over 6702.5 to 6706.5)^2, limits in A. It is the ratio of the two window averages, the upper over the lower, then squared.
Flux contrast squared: 0.98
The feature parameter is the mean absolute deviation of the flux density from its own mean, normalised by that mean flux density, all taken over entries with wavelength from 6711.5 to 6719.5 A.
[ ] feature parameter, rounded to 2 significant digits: 0.0075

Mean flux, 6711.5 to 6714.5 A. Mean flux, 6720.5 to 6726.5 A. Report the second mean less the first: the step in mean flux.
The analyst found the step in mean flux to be 1.0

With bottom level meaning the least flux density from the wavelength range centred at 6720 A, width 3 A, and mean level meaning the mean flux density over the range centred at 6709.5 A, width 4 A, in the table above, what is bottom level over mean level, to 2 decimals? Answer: 1.01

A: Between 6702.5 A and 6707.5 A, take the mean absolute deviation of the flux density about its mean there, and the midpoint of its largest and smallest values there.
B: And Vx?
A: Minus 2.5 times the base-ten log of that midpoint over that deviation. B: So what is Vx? -5.0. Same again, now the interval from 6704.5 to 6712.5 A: -5.2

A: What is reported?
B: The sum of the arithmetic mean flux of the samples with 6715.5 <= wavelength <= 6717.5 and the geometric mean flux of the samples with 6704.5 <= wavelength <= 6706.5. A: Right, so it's 291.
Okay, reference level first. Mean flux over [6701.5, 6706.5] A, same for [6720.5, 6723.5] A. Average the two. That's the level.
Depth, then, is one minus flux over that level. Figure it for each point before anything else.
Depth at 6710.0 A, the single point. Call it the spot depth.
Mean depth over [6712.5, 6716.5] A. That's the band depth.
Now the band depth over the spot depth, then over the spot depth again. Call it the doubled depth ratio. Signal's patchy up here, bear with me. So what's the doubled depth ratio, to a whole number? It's 196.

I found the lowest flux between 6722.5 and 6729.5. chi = 146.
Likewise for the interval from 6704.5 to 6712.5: 144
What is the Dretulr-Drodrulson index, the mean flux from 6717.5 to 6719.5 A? 146.0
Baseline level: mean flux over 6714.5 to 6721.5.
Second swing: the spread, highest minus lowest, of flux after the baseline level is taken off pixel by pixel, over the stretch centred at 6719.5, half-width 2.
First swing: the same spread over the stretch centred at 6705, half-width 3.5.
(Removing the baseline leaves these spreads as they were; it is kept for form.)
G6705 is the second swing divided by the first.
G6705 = 0.60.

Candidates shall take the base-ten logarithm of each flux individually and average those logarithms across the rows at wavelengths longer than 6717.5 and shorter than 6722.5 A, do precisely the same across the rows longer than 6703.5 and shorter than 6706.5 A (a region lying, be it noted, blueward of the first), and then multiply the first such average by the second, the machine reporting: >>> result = 4.701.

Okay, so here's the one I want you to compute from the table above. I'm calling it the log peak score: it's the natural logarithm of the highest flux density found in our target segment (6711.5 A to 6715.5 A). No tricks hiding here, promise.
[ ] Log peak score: 4.990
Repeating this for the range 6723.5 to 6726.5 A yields 4.997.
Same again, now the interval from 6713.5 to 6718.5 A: 4.990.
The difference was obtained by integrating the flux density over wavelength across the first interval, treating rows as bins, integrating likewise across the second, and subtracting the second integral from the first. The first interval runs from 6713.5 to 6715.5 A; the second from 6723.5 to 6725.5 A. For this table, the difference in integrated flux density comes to -2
